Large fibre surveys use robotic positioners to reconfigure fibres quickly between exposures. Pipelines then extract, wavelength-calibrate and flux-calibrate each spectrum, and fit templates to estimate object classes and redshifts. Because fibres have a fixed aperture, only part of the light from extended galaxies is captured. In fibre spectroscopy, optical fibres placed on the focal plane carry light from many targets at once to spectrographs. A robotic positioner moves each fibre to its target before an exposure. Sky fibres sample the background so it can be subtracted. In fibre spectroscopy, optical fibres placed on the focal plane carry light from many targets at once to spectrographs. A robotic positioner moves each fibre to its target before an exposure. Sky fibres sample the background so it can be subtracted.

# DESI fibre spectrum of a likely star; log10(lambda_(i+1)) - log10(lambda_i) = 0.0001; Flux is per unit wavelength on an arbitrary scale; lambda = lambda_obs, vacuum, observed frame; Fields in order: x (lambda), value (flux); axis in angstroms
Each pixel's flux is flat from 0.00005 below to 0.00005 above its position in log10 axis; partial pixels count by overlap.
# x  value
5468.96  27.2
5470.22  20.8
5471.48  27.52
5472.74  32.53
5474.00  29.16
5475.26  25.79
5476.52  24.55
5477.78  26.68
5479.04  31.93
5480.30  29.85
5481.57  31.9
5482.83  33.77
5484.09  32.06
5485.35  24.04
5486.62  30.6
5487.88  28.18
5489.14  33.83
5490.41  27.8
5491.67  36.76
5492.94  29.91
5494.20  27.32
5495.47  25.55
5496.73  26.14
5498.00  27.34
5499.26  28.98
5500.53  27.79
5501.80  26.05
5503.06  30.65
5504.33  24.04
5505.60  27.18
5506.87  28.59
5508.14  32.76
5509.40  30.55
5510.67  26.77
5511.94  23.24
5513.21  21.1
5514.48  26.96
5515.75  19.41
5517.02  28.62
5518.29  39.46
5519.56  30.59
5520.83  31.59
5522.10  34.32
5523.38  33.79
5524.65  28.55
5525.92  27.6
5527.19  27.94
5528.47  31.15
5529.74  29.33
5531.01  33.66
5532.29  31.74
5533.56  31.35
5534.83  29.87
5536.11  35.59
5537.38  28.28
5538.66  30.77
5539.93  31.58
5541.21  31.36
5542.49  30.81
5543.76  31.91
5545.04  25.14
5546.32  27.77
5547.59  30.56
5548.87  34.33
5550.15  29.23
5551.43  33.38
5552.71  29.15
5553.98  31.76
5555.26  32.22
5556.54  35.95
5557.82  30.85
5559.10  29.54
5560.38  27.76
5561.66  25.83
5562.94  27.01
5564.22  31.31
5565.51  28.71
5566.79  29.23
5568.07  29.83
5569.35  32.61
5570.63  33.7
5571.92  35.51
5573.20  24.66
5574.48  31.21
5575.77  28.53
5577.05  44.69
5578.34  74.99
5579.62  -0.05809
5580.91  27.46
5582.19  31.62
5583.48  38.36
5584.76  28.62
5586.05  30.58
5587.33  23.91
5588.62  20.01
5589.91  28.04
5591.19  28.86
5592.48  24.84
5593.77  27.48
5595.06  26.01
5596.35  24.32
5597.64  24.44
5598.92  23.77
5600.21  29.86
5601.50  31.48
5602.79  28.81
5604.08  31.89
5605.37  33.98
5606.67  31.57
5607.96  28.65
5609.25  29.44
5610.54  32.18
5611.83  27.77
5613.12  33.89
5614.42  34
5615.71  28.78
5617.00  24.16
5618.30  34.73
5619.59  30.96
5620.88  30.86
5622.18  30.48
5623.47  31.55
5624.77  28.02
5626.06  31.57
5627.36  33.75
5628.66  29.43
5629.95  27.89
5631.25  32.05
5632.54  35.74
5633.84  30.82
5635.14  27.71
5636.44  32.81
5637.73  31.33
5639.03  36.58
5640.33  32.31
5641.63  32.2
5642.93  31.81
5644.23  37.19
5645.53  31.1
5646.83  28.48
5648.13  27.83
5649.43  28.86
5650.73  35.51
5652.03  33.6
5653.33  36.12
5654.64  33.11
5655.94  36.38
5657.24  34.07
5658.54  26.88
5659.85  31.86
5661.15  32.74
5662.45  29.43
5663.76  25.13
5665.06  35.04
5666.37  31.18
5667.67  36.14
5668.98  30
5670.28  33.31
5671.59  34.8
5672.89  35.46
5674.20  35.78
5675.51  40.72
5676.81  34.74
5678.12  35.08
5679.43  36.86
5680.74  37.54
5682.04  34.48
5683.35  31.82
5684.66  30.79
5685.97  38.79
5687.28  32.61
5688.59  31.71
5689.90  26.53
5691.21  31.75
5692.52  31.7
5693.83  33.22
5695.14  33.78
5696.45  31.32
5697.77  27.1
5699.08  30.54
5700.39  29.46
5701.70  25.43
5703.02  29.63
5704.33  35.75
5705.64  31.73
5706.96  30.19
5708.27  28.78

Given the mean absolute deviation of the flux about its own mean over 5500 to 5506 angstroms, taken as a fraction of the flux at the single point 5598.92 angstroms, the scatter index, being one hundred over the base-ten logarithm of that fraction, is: -87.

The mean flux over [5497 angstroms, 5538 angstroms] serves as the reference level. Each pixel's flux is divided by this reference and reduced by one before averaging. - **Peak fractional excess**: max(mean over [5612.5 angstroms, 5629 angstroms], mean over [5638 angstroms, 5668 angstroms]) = 0.11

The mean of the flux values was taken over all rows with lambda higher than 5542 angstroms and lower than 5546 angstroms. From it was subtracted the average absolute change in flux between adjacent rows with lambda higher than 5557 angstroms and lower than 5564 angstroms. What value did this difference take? 28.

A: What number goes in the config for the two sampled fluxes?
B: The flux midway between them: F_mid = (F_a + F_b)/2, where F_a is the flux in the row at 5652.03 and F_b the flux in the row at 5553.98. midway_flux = 32.7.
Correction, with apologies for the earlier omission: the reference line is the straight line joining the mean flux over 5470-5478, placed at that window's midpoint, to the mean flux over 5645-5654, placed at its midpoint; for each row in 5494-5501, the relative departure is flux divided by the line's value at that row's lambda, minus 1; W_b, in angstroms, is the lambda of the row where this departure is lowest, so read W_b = 5495.47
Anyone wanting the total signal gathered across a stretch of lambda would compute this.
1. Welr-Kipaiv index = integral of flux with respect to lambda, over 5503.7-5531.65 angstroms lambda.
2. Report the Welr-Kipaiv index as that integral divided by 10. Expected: 81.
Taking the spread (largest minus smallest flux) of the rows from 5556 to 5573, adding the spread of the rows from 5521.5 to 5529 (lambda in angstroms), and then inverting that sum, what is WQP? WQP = 0.059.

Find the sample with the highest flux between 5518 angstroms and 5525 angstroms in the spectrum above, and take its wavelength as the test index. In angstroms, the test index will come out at 5518.29 angstroms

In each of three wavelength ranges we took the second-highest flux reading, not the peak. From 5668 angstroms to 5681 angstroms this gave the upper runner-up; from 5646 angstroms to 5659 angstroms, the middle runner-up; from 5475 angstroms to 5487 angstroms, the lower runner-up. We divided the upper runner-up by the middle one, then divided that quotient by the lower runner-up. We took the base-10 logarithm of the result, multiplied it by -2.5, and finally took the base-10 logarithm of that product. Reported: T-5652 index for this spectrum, 0.571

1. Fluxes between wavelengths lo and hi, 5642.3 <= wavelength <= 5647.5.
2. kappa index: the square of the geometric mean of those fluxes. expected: 1024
